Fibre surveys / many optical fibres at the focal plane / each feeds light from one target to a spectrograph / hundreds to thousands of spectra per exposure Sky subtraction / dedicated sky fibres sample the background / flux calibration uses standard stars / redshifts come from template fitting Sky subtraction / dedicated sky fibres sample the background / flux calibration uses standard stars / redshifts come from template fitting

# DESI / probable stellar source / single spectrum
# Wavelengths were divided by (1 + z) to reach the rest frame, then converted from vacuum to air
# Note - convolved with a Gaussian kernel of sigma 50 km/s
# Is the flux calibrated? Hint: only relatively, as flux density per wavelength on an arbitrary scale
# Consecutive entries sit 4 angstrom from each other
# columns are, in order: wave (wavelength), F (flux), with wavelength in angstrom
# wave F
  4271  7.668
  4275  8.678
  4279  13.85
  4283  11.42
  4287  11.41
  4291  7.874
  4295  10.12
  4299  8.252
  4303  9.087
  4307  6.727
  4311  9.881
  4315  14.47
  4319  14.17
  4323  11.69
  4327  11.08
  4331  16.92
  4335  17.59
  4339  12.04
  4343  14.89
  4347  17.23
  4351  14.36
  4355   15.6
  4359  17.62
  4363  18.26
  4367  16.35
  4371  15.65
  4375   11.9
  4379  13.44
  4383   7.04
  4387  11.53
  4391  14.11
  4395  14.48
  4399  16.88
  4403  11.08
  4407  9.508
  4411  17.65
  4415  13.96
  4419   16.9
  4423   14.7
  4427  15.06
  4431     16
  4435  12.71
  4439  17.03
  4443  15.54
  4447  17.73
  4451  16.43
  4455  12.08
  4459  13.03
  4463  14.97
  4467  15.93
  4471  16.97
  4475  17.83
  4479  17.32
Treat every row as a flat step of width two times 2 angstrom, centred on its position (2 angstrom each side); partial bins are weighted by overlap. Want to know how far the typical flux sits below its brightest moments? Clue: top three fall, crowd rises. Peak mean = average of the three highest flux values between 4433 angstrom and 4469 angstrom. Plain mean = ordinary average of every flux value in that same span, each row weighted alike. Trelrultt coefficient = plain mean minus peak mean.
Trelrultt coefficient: -2.01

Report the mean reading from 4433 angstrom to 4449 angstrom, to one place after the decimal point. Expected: 15.8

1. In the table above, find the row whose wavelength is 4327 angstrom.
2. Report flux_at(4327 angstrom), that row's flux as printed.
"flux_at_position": 11.08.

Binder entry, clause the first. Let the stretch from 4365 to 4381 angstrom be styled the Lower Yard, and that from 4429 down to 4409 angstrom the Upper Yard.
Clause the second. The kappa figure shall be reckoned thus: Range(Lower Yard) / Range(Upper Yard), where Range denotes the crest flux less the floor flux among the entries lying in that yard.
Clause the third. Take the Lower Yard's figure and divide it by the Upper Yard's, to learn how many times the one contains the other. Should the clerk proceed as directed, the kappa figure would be 1.2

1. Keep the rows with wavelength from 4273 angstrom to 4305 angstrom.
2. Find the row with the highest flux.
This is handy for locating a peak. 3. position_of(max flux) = 4279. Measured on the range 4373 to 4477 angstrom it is 4475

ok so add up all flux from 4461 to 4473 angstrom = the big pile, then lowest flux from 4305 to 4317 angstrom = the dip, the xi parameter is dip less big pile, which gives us -41.1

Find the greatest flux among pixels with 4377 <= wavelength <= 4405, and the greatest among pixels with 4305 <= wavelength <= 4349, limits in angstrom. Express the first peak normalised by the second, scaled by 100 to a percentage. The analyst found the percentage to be 96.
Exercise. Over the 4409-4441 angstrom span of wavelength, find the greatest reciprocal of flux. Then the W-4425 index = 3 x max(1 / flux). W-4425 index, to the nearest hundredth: 0.24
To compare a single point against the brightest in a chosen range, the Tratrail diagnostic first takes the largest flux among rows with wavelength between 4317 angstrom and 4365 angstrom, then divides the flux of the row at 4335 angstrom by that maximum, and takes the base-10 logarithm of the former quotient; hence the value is -0.016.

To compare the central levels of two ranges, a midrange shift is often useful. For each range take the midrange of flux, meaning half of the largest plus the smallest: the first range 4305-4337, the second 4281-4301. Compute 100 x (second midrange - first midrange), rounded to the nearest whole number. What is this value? -251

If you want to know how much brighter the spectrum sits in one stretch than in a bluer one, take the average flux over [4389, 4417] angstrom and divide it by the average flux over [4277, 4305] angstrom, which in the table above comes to 1.36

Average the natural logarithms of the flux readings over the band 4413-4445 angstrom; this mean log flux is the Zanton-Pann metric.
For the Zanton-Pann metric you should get 2.72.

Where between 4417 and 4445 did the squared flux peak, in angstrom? 4439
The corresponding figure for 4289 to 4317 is 4315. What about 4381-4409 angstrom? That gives 4399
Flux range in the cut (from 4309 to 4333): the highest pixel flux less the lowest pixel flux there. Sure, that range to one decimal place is 7.0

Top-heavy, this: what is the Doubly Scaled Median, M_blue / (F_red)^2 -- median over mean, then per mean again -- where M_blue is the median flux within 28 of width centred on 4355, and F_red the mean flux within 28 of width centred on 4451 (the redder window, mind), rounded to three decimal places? 0.070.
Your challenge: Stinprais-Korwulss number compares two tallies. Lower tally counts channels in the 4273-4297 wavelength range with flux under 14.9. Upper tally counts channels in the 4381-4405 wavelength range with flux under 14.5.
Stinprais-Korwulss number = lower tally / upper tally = 1.2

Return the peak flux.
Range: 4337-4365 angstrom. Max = 18.26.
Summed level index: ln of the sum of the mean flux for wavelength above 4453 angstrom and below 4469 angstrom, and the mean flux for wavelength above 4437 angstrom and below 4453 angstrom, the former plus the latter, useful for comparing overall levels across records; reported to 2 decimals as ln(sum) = 3.42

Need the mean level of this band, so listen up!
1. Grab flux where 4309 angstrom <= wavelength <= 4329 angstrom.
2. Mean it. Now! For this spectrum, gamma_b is 12.3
